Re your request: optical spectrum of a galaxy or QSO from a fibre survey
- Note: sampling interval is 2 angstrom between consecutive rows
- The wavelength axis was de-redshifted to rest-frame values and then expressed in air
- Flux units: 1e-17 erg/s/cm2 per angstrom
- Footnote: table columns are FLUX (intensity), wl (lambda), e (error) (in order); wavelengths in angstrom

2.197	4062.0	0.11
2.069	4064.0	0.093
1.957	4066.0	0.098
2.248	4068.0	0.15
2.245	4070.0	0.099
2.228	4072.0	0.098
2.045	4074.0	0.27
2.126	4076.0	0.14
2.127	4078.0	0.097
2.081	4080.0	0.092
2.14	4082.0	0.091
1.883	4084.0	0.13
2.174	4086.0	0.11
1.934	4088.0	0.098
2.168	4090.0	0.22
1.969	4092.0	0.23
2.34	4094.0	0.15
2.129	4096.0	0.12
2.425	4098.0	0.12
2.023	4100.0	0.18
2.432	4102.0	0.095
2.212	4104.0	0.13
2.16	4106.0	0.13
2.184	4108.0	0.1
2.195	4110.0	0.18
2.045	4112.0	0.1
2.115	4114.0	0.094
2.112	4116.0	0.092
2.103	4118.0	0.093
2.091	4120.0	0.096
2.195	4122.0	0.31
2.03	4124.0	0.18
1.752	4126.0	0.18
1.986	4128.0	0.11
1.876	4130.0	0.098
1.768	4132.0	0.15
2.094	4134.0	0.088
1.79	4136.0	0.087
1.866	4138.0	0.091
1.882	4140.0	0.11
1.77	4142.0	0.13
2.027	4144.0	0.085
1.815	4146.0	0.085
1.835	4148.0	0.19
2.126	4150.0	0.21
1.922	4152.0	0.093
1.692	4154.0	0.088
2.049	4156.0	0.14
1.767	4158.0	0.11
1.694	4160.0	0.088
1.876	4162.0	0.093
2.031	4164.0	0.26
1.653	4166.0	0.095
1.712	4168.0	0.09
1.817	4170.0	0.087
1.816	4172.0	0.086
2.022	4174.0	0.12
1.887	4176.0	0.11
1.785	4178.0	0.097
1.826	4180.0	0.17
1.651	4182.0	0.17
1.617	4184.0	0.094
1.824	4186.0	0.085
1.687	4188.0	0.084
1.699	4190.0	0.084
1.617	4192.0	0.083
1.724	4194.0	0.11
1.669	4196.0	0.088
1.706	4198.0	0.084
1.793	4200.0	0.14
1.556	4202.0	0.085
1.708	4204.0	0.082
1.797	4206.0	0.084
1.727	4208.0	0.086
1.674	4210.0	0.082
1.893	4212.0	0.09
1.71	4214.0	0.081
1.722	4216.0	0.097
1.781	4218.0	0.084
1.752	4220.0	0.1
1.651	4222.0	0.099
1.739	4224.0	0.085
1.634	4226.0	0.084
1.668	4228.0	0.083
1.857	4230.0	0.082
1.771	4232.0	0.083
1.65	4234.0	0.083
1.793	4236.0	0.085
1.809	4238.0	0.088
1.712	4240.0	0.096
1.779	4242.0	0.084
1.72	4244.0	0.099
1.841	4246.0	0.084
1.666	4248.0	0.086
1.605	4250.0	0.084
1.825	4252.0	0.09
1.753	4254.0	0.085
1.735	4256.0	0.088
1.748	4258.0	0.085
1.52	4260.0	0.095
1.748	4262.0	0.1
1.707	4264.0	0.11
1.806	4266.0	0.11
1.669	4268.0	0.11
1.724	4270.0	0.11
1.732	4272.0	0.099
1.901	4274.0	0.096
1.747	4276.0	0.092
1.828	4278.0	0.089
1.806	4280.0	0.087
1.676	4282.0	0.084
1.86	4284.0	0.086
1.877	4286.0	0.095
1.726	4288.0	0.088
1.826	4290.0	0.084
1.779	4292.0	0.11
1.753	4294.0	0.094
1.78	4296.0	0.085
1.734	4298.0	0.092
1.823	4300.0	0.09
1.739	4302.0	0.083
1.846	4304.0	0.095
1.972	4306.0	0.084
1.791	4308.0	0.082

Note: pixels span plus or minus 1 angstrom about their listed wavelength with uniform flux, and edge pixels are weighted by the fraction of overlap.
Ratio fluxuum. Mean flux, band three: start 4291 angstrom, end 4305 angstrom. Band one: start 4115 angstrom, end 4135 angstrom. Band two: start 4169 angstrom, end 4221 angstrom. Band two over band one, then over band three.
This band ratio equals 0.491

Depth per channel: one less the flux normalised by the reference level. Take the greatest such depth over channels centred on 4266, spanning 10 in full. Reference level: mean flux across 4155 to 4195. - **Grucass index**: 0.07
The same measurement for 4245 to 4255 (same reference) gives 0.10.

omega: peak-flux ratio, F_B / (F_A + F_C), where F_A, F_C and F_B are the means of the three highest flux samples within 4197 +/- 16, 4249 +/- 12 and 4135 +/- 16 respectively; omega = 0.584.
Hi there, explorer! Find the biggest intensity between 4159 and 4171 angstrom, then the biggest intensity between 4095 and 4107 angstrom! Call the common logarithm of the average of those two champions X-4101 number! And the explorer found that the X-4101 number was 0.349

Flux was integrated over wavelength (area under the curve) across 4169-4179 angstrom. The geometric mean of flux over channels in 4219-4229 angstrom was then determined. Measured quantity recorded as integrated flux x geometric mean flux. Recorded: 31.5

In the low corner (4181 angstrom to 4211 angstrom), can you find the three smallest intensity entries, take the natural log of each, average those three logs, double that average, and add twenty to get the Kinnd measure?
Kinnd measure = 20.9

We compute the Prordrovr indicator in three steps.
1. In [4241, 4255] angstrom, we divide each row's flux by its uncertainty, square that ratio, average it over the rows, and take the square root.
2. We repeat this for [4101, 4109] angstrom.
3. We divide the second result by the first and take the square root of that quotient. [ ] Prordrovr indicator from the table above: 1.01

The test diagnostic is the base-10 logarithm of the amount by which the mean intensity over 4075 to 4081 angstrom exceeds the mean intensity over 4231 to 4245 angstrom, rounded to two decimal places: -0.44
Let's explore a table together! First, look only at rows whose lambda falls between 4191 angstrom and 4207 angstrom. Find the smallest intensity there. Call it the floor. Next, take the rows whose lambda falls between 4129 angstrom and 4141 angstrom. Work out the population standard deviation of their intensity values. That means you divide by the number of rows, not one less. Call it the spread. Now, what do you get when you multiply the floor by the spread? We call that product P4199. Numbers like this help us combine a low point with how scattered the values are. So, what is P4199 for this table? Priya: 0.16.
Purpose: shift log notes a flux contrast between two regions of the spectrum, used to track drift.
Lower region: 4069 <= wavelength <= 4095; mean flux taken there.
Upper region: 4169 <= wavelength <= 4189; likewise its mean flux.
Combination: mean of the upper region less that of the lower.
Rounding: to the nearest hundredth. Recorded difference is -0.32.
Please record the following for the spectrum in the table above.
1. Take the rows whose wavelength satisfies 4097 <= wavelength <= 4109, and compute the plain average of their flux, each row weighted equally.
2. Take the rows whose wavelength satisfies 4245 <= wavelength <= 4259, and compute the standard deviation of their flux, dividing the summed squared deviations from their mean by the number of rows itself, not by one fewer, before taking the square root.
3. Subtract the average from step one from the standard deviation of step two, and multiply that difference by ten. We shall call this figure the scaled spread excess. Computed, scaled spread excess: -21.6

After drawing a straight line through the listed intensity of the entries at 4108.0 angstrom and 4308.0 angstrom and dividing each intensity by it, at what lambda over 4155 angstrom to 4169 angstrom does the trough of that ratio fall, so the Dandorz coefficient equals 4166.0 angstrom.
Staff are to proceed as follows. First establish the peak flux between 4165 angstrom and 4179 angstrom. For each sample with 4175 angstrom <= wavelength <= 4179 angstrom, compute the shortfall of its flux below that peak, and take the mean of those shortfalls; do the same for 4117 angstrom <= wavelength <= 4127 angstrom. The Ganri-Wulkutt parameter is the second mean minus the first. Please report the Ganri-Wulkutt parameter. -0.20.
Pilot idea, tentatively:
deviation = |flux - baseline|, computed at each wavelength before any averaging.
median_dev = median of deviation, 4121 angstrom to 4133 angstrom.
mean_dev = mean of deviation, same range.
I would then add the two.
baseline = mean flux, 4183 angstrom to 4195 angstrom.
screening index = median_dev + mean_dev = 0.48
